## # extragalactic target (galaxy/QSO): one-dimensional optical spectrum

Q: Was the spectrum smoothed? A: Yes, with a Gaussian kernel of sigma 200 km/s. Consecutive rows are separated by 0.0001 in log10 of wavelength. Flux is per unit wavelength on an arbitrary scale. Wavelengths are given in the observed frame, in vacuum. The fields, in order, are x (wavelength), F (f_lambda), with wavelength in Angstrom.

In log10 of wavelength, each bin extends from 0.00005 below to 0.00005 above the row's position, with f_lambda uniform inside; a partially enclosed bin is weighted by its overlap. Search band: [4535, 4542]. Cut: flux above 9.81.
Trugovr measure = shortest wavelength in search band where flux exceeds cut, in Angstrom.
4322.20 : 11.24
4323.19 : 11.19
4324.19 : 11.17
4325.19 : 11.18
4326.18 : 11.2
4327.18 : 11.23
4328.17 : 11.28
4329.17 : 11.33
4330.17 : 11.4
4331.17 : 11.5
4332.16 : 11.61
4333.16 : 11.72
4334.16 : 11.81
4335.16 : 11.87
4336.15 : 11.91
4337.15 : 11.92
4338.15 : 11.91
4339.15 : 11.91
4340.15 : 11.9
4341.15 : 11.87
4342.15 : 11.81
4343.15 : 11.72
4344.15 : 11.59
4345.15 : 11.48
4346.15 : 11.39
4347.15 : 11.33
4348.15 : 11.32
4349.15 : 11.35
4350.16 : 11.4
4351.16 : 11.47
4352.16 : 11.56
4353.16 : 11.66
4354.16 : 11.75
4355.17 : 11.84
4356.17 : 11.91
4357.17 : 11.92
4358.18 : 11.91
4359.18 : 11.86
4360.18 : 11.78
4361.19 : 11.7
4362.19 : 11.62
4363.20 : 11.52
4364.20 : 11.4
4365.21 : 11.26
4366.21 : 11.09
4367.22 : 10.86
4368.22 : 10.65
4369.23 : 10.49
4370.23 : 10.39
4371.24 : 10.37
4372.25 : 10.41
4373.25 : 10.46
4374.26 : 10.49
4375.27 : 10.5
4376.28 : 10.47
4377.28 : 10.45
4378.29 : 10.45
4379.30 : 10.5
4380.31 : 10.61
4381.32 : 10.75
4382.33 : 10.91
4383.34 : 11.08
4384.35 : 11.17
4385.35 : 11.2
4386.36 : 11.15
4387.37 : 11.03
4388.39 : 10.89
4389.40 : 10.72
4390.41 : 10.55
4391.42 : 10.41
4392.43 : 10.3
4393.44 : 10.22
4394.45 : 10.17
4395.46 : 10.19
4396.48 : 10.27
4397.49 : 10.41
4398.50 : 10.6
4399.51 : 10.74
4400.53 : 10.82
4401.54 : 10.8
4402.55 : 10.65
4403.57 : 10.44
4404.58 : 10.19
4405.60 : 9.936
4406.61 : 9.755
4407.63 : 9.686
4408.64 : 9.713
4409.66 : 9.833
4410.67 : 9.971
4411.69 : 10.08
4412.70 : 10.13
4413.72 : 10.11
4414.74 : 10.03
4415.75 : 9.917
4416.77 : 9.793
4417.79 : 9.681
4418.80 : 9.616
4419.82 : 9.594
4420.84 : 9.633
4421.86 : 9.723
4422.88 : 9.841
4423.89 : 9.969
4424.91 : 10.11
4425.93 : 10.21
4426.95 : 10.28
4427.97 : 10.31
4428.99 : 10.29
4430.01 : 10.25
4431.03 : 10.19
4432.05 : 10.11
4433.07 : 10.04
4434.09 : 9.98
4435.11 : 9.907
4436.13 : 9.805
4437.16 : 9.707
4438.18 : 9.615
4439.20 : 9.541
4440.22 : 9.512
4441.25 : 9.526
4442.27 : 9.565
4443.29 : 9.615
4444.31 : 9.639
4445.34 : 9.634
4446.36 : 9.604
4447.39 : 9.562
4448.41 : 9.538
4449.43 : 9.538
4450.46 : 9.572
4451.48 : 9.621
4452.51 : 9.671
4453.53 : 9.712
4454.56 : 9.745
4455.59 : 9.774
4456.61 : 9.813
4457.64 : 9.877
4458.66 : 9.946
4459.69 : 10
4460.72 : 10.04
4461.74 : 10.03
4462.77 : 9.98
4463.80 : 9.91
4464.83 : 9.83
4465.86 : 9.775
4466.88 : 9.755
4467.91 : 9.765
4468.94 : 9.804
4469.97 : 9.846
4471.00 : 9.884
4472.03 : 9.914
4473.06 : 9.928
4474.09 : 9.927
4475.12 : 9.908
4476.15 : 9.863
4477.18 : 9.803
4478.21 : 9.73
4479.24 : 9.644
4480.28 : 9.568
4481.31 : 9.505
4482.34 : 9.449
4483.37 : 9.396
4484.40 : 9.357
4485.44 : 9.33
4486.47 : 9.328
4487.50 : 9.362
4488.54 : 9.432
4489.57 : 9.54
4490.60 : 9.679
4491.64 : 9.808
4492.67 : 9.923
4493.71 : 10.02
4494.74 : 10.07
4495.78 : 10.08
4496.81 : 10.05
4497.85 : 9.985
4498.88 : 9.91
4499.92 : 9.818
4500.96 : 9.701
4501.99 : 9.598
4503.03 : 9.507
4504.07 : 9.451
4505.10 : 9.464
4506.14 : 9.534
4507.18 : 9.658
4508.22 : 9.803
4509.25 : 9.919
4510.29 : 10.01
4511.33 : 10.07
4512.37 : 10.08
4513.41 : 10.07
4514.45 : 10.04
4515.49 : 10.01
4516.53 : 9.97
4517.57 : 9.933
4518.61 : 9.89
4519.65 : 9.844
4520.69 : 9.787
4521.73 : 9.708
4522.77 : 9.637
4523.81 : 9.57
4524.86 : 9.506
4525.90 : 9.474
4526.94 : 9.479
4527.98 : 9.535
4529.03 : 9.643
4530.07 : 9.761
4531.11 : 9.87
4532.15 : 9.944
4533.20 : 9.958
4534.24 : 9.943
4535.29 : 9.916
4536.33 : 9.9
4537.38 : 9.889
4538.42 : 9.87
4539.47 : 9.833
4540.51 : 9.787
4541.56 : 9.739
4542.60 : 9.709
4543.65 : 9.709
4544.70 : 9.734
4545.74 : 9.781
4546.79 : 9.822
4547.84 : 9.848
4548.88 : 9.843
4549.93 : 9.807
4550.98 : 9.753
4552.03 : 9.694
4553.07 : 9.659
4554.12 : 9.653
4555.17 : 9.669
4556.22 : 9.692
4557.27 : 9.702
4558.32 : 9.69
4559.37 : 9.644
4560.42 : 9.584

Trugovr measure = 4535.29 Angstrom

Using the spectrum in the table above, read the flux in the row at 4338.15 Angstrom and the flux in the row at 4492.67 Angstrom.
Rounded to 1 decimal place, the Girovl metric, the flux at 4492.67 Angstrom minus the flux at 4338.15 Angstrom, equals -2.0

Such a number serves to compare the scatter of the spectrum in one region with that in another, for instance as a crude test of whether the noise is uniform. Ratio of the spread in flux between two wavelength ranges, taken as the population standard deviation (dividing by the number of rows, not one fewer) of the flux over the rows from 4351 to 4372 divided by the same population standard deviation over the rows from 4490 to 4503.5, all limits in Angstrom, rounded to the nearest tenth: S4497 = 2.8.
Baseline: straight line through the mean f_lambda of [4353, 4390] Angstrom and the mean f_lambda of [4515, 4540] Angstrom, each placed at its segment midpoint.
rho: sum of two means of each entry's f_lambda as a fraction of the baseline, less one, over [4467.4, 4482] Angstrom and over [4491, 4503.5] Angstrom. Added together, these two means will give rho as -0.058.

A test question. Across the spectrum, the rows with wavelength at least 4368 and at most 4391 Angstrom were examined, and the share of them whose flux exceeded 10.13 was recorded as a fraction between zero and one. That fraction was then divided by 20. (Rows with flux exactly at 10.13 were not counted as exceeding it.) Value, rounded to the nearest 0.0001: 0.0500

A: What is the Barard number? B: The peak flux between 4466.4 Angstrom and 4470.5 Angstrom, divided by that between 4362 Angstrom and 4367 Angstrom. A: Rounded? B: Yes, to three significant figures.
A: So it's 0.847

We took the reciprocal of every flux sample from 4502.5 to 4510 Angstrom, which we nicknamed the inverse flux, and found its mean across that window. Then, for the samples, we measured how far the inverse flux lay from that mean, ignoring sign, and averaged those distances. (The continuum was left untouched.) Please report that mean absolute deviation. 0.0016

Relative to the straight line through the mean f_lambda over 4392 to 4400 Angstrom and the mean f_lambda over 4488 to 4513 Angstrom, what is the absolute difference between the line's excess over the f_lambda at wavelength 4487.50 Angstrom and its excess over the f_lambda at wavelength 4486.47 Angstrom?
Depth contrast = 0.040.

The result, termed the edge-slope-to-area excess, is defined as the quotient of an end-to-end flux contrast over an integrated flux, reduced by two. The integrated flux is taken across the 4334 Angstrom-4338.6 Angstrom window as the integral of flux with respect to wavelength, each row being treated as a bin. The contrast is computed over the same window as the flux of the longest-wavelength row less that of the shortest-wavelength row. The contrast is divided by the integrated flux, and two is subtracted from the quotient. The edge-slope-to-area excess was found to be -2.00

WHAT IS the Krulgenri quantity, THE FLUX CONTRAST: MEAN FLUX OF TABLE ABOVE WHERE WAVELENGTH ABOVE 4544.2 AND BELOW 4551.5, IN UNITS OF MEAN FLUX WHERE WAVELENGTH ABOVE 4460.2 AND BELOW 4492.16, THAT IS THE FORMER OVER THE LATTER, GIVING 1.01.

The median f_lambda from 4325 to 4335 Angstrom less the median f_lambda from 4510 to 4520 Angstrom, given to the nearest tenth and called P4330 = 1.4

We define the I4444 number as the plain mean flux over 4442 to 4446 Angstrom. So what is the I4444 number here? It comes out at 9.6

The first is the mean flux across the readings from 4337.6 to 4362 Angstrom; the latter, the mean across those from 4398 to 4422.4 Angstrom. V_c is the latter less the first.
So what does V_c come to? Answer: -1.62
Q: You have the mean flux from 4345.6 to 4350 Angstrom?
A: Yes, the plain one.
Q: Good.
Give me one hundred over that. 8.8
